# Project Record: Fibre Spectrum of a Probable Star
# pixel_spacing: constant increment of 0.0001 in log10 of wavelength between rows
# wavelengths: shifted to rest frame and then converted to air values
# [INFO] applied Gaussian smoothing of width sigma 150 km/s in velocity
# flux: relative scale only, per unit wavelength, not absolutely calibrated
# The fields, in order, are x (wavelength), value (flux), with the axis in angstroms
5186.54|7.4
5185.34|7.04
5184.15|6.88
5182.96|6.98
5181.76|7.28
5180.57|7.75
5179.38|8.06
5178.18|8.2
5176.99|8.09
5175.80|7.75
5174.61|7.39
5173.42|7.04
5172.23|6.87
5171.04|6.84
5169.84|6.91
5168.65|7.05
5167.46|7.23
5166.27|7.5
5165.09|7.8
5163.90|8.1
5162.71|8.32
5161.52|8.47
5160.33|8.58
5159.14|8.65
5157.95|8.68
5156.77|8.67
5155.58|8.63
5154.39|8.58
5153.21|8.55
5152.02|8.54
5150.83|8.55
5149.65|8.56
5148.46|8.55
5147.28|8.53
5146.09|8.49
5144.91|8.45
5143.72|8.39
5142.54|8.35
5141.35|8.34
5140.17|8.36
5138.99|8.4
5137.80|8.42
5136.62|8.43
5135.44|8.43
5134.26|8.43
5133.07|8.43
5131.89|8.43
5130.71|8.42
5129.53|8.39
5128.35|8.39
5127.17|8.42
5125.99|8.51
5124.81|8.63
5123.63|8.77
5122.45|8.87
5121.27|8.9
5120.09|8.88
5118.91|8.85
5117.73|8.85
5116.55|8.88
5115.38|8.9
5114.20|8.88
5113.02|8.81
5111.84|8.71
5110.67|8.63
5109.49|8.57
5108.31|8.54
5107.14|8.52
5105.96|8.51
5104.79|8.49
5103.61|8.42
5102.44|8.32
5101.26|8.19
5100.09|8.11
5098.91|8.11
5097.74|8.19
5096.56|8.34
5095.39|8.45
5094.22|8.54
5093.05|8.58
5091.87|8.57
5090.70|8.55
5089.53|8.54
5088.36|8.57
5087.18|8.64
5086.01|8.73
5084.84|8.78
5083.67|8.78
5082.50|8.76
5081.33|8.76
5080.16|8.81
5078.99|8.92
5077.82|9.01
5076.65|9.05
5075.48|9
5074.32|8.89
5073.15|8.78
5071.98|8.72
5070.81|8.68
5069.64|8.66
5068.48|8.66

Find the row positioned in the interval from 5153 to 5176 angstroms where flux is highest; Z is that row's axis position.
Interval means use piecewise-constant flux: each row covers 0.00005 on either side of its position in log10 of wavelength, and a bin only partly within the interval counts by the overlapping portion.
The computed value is 5157.95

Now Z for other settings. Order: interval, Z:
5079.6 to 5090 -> 5080.16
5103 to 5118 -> 5115.38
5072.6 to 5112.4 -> 5076.65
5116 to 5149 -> 5121.27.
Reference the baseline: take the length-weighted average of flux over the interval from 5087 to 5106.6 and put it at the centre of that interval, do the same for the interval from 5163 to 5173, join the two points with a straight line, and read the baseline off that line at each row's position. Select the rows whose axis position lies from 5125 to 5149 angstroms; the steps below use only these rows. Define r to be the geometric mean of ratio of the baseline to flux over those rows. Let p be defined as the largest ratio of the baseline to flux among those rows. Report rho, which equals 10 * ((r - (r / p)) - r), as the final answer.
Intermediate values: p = 0.94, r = 0.924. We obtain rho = -9.78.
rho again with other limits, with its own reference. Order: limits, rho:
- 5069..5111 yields -9.58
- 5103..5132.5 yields -9.48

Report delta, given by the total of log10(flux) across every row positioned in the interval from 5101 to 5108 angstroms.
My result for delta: 5.55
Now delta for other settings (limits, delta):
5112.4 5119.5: 5.69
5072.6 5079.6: 5.71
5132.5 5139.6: 5.55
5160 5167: 5.46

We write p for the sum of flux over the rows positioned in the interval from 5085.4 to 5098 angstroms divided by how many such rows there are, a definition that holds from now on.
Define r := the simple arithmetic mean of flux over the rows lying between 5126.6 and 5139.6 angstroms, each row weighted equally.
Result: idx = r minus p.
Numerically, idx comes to -0.1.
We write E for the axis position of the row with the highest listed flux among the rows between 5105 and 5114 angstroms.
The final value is 5113.02 angstroms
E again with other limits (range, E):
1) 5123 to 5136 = 5123.63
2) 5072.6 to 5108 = 5076.65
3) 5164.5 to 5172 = 5165.09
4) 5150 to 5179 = 5157.95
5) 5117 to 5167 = 5121.27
